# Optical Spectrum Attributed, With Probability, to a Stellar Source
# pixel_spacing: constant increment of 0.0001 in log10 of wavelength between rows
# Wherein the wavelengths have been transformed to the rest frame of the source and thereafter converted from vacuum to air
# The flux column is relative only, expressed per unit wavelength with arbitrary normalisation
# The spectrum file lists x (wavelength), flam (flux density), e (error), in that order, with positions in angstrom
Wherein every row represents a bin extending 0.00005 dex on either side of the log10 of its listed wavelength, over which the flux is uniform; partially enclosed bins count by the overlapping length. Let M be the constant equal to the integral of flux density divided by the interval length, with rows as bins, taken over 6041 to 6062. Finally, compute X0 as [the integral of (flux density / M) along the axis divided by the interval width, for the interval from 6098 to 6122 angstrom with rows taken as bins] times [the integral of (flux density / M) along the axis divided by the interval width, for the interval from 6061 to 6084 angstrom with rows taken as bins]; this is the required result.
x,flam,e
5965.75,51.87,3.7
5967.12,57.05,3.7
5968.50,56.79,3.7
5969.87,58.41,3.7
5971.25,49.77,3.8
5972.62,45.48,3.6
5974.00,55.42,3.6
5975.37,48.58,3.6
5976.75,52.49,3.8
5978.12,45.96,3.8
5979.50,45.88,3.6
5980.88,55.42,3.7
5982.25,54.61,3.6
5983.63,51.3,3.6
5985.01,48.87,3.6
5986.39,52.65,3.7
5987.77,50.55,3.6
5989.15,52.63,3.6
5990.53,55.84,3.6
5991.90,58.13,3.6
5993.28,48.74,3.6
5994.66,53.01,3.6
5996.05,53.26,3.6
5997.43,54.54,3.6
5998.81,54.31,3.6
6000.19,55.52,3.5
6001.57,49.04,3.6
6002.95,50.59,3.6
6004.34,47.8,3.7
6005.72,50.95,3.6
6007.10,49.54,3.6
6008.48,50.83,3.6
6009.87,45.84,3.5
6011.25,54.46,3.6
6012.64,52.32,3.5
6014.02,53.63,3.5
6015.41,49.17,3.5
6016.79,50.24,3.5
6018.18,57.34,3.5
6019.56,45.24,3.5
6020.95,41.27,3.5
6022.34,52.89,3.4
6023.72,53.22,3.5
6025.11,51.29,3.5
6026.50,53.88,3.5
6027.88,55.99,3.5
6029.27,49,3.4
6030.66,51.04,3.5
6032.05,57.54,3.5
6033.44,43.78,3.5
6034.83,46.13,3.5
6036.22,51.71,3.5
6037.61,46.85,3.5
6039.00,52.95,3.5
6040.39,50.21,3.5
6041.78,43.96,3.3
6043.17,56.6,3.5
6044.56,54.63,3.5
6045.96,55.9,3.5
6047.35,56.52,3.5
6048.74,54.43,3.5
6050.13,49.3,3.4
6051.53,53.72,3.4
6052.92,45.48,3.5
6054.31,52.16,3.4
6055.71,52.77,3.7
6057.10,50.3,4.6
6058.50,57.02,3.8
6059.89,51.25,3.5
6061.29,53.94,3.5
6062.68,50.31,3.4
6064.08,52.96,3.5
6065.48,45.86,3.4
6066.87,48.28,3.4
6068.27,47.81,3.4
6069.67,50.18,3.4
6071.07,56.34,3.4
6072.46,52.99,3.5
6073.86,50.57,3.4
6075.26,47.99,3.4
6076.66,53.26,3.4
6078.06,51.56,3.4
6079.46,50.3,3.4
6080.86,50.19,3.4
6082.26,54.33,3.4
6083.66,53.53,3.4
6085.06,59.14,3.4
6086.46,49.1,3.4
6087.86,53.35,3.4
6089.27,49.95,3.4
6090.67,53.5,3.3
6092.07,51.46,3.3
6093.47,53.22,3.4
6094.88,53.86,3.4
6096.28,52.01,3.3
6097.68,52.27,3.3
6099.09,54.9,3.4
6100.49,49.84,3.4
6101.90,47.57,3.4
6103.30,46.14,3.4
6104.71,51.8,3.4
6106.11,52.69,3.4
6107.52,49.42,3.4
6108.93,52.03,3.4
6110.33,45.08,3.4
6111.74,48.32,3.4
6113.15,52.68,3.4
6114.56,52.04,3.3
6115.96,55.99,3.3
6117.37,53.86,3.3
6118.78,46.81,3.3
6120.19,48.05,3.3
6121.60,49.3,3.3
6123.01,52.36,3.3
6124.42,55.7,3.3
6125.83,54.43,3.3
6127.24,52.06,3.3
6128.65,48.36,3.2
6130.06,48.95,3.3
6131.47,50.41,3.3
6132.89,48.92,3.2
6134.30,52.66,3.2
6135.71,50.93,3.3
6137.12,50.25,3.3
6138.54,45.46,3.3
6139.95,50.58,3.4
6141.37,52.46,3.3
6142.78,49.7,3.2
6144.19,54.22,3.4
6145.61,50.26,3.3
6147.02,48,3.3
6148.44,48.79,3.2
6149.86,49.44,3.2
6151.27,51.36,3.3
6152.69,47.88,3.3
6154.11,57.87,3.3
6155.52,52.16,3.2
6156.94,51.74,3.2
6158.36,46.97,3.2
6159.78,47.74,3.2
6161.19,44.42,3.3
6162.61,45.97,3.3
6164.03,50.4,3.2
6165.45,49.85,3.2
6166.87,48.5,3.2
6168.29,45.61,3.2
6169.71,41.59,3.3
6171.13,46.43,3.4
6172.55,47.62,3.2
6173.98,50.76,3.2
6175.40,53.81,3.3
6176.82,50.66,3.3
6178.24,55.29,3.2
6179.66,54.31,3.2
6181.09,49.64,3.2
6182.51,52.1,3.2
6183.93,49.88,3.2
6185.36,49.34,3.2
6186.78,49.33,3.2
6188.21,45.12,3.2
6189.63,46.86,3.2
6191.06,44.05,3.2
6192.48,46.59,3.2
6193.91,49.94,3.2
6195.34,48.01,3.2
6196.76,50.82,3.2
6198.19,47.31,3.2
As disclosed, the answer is 0.9339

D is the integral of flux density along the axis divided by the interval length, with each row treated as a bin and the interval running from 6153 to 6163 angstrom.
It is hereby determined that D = 49.6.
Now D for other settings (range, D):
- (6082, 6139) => 51.3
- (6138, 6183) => 49.7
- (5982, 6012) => 51.9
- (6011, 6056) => 51.3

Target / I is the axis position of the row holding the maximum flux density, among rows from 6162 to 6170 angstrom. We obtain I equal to 6164.03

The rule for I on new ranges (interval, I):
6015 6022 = 6018.18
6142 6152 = 6144.19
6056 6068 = 6058.50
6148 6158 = 6154.11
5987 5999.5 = 5991.90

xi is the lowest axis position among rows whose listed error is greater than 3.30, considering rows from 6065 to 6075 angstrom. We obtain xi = 6065.48 angstrom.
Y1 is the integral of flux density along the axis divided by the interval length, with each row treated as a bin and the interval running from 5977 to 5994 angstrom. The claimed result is 51.8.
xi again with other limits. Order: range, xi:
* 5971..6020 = 5971.25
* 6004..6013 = 6004.34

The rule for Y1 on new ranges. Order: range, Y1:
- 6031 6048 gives 51.4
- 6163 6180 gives 49.4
